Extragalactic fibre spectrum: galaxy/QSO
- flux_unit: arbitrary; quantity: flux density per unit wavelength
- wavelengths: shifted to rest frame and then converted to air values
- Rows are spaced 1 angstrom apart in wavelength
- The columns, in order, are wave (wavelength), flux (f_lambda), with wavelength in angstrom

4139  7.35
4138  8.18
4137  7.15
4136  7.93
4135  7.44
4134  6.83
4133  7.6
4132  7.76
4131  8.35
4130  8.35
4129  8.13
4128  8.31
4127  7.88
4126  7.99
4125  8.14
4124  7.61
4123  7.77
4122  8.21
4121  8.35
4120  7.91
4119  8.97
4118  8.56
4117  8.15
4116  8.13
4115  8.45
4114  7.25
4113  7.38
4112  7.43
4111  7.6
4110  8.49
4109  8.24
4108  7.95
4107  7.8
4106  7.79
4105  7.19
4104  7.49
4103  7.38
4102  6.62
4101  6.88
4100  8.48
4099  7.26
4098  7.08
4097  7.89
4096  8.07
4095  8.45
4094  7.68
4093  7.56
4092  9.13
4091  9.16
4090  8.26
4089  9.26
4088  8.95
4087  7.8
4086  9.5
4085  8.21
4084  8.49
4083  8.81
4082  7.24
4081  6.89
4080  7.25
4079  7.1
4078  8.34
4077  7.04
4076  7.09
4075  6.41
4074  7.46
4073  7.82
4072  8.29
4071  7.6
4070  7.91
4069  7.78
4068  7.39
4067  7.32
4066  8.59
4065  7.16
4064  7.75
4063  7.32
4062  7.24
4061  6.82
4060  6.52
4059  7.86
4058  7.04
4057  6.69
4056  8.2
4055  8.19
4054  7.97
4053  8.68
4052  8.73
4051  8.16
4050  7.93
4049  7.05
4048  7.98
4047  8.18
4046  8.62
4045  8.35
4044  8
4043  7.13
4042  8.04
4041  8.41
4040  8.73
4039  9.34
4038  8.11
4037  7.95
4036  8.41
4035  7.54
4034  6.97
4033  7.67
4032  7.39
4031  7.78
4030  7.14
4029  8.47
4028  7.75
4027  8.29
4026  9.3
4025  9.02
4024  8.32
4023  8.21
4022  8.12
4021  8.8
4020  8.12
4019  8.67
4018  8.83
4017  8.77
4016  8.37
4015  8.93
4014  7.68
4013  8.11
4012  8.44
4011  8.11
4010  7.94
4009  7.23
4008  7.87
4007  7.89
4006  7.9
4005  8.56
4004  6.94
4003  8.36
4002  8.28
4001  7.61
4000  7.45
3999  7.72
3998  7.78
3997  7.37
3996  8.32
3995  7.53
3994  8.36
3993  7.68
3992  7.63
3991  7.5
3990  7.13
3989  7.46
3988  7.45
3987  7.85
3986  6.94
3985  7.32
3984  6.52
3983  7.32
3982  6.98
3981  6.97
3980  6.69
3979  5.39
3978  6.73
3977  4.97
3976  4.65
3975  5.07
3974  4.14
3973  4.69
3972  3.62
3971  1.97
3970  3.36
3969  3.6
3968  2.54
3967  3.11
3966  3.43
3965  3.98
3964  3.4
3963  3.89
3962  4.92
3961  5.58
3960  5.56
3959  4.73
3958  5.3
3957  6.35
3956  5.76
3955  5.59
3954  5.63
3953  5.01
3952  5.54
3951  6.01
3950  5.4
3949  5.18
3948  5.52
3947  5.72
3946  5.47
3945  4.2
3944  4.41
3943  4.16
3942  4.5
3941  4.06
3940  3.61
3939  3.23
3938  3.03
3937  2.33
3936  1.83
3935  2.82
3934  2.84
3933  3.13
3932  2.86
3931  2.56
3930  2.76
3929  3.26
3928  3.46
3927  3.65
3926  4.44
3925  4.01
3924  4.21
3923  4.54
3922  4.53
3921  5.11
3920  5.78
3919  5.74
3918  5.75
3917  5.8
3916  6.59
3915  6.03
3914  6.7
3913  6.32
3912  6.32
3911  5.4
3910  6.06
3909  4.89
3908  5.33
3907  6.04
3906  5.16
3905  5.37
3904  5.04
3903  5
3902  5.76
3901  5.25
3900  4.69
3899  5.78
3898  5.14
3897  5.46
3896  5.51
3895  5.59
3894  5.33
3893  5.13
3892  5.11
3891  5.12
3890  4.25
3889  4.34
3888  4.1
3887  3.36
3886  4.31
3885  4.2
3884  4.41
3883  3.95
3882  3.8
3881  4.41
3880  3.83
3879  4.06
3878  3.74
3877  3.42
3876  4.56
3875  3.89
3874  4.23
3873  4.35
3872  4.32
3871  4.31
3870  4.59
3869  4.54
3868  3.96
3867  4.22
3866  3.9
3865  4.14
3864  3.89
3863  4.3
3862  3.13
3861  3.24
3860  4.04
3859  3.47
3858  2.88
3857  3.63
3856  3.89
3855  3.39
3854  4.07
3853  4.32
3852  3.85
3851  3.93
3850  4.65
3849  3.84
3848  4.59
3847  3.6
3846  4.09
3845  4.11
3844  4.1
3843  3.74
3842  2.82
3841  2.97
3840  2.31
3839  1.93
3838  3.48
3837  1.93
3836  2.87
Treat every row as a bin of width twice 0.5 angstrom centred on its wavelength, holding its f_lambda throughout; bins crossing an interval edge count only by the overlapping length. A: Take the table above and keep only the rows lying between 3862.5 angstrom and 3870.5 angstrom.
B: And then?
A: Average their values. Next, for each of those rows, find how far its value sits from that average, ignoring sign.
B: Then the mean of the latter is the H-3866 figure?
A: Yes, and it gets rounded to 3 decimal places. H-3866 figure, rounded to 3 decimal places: 0.220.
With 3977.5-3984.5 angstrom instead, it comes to 0.401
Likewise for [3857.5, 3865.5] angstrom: 0.456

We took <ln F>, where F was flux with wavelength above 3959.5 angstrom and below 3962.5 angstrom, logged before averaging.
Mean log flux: 1.7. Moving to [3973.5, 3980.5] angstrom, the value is 1.7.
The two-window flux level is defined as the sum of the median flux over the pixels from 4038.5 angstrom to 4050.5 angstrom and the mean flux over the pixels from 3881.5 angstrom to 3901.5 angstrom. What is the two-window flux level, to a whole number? 13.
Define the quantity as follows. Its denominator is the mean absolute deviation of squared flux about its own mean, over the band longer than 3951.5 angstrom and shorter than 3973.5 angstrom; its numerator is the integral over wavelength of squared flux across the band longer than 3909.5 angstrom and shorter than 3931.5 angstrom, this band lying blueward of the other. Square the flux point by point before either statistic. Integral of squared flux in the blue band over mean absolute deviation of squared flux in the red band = 64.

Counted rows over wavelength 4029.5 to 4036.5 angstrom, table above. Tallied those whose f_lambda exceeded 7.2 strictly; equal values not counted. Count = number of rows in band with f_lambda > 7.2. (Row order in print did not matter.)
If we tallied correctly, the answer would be 5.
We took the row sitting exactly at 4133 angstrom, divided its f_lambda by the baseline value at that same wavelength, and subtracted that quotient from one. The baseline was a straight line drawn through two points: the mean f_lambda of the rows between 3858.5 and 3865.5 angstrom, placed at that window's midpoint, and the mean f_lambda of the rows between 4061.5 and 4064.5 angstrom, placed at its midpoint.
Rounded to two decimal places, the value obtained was 0.13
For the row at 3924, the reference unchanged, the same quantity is 0.14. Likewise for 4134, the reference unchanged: 0.22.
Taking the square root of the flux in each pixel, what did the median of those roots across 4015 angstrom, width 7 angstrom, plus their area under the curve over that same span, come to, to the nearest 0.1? 23.2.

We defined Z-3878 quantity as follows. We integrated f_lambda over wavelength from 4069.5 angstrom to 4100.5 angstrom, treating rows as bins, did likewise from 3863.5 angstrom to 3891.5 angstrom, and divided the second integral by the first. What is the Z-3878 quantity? 0.47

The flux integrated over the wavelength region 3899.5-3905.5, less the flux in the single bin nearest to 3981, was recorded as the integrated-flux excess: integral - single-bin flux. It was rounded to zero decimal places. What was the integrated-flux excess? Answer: 24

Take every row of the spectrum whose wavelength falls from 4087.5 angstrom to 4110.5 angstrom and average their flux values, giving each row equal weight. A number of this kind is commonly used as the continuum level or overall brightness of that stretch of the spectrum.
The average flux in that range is 7.96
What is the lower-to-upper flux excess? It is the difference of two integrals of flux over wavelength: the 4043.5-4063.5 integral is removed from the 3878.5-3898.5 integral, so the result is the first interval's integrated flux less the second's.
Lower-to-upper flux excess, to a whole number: -64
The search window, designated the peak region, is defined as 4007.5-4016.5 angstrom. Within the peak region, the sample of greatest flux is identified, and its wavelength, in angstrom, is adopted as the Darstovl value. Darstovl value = 4015 angstrom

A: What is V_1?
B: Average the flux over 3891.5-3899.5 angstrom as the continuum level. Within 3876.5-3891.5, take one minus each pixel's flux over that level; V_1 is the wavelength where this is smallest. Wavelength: 3891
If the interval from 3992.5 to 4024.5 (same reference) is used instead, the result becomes 4015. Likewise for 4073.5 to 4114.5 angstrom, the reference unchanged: 4086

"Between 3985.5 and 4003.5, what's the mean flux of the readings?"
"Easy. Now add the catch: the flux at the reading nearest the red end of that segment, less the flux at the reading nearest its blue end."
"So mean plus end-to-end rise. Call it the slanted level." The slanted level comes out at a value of 9.1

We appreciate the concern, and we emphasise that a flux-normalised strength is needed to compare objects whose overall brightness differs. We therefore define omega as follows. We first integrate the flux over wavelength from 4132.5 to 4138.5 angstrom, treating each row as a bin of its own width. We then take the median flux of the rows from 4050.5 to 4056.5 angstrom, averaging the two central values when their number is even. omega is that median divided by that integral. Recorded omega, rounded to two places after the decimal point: 0.18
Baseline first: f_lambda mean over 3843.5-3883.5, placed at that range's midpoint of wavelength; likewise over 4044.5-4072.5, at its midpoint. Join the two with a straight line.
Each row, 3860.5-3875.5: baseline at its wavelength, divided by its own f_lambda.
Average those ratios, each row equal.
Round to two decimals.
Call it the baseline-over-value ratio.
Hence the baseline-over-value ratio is 1.01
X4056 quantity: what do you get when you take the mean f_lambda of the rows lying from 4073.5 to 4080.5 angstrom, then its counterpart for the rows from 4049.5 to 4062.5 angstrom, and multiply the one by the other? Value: 55.7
